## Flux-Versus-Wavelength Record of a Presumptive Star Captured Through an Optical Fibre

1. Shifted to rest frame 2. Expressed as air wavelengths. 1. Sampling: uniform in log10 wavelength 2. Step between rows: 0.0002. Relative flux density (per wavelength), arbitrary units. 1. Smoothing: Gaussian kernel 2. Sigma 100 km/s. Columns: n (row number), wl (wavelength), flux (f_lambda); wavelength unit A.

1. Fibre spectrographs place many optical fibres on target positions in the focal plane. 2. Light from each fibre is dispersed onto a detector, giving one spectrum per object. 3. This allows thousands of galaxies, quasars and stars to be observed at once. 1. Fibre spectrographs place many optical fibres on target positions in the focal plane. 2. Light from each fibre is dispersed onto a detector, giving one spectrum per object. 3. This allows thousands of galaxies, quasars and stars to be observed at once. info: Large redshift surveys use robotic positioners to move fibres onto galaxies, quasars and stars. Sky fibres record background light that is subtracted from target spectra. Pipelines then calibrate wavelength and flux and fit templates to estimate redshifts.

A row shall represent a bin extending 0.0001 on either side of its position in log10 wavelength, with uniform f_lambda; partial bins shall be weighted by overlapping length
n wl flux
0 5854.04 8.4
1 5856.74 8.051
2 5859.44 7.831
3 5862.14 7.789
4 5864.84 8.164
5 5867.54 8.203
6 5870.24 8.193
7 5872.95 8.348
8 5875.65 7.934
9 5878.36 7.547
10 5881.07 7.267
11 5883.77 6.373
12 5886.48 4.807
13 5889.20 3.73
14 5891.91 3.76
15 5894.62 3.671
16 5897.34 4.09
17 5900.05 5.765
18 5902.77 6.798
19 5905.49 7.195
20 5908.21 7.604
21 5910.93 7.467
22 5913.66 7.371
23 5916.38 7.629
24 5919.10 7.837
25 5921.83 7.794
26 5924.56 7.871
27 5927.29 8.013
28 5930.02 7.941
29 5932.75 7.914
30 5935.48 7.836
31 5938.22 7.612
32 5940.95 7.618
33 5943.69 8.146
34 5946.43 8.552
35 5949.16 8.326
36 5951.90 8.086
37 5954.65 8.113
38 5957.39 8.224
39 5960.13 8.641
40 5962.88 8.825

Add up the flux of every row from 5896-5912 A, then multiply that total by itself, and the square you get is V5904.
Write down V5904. 1515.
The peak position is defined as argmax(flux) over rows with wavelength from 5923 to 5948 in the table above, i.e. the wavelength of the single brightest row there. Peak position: 5946.43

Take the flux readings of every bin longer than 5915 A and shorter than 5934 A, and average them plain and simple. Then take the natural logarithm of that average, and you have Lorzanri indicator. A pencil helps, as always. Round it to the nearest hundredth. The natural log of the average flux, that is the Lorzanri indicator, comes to 2.06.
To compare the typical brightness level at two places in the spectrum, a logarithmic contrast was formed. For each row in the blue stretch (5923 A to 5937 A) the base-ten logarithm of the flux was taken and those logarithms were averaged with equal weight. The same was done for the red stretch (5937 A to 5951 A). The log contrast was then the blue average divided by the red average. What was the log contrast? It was 0.99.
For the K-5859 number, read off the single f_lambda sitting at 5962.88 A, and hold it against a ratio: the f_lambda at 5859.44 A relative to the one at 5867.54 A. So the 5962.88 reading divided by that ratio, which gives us 9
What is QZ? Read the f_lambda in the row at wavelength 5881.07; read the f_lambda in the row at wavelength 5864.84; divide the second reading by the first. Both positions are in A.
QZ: 1.1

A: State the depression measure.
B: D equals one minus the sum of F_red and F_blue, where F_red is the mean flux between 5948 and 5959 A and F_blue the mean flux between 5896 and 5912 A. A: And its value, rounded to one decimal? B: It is -13.7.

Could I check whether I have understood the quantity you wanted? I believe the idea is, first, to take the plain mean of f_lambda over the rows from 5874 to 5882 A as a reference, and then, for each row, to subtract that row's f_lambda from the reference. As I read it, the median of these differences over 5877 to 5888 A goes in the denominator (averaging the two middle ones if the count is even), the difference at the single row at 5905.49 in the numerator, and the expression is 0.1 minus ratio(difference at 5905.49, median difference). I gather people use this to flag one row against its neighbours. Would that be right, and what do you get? -0.4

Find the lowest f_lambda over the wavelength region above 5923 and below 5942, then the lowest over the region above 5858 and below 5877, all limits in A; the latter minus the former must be 0.2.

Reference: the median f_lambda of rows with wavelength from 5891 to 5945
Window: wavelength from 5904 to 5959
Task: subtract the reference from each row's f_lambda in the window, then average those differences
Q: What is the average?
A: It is 0.24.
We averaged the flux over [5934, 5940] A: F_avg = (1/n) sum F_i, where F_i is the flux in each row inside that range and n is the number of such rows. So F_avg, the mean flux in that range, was 7.72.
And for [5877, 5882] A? 7.41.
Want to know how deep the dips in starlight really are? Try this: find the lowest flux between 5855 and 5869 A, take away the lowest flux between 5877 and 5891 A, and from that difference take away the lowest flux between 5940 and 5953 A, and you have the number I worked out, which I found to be -3.56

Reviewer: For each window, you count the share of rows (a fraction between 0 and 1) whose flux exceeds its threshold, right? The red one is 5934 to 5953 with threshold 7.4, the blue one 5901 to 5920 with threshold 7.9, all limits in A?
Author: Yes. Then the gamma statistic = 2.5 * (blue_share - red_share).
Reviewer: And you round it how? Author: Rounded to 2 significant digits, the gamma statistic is -2.5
